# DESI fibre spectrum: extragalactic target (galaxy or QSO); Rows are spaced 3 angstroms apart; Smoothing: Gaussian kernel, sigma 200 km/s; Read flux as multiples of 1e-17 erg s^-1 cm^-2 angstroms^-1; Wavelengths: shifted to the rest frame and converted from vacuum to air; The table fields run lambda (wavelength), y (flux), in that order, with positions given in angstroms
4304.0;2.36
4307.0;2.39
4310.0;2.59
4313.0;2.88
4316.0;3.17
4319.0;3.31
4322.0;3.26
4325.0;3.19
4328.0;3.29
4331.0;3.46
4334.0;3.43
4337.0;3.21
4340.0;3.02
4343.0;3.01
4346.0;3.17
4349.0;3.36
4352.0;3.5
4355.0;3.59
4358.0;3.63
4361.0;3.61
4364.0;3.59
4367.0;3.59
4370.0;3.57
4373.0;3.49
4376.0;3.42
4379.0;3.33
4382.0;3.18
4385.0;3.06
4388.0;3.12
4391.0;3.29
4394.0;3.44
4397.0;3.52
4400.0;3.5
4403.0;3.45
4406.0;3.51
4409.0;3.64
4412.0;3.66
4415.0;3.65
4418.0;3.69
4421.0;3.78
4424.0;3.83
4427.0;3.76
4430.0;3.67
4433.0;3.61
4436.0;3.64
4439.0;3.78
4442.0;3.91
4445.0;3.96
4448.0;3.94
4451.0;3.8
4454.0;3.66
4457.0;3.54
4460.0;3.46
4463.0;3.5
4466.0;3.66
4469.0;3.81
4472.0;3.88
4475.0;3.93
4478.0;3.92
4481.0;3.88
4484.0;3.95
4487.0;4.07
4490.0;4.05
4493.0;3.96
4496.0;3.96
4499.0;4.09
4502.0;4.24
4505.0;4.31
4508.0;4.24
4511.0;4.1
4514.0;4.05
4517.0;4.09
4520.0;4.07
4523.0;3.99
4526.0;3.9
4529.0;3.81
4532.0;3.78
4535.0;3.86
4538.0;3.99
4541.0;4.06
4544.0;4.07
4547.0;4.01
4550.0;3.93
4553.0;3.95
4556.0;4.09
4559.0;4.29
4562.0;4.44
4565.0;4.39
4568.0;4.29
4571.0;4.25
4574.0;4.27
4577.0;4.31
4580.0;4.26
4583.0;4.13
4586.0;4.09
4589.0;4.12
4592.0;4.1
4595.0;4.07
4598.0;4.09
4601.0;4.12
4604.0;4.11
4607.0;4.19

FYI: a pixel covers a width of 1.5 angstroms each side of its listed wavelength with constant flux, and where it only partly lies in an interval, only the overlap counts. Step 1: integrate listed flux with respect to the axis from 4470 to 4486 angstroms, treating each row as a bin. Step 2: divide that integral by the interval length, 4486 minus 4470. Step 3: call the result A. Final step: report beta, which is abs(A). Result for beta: 3.9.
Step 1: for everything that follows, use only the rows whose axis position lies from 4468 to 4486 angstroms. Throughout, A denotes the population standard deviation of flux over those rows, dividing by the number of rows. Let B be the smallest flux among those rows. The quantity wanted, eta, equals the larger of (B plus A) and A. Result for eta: 3.9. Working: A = 0.05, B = 3.81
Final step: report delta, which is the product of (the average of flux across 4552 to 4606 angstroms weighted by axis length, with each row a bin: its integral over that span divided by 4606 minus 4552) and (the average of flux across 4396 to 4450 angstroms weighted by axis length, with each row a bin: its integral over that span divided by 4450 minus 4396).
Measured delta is 15.5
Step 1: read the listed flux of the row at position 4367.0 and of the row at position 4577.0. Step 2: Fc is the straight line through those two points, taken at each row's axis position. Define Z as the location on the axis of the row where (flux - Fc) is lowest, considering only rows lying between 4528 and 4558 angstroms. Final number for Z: 4532.0 angstroms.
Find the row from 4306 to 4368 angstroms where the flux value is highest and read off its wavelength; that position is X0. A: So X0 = 4358.0 angstroms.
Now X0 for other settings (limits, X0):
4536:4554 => 4544.0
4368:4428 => 4424.0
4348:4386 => 4358.0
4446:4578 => 4562.0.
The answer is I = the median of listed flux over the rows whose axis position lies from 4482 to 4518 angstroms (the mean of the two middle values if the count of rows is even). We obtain 4.08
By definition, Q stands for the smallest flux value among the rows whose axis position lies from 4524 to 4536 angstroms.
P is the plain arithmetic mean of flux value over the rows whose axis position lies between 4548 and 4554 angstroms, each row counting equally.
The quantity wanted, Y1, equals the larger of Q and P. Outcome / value 3.94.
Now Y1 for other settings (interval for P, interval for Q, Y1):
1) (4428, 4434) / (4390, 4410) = 3.64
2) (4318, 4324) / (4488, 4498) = 3.96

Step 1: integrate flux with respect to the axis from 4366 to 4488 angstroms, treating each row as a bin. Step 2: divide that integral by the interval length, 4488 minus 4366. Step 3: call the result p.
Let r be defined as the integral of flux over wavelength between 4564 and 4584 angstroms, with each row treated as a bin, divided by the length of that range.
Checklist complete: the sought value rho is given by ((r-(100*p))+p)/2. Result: -178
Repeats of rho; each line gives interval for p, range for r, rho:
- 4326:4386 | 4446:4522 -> -165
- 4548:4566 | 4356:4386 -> -205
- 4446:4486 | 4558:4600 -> -185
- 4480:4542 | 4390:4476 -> -197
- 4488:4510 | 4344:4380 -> -202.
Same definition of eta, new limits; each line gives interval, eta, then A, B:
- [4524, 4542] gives 3.9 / 0.10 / 3.78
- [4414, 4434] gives 3.7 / 0.07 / 3.61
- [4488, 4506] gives 4.1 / 0.13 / 3.96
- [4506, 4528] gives 4.0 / 0.10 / 3.9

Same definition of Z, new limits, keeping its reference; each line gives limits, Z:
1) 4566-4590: 4586.0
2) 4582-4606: 4595.0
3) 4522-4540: 4532.0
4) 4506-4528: 4526.0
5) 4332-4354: 4343.0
